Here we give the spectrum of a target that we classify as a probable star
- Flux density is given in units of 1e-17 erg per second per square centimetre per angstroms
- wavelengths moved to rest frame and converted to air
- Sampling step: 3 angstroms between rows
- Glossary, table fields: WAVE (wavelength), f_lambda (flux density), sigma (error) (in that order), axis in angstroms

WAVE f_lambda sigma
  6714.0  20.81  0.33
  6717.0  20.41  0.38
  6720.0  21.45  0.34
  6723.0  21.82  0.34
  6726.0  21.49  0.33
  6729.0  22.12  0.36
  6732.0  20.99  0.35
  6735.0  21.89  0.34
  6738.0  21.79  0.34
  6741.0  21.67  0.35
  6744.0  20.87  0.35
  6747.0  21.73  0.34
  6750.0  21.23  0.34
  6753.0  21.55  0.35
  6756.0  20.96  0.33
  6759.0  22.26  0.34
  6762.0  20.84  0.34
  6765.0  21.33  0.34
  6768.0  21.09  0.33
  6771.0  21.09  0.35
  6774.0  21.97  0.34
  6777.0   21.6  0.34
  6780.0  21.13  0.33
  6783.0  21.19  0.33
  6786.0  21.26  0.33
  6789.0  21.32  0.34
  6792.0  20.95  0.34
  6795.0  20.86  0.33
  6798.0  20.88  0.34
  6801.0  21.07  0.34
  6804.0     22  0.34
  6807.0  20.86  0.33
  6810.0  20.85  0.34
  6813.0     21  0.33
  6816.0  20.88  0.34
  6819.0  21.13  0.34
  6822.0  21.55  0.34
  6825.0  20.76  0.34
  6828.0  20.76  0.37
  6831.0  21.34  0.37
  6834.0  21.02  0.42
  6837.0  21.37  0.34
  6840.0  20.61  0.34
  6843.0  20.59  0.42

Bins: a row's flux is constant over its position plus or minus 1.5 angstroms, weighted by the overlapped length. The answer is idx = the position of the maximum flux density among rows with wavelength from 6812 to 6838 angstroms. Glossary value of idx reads 6822.0 angstroms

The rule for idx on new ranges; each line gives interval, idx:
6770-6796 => 6774.0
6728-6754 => 6729.0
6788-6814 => 6804.0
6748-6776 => 6759.0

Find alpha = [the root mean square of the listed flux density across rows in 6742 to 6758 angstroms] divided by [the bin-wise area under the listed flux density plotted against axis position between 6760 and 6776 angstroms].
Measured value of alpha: 0.0624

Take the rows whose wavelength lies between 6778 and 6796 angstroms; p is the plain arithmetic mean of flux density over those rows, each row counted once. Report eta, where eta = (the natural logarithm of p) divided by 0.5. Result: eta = 6.10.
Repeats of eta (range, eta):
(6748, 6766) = 6.12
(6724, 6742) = 6.15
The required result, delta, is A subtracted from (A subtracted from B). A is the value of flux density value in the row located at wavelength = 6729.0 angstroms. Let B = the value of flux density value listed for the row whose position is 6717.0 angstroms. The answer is -23.8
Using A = 22.12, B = 20.41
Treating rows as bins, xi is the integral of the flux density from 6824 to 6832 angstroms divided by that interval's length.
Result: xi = 20.9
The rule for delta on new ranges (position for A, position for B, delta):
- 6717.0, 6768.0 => -19.7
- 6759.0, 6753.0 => -23.0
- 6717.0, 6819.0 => -19.7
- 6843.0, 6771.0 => -20.1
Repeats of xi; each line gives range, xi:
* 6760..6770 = 21.1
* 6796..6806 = 21.3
